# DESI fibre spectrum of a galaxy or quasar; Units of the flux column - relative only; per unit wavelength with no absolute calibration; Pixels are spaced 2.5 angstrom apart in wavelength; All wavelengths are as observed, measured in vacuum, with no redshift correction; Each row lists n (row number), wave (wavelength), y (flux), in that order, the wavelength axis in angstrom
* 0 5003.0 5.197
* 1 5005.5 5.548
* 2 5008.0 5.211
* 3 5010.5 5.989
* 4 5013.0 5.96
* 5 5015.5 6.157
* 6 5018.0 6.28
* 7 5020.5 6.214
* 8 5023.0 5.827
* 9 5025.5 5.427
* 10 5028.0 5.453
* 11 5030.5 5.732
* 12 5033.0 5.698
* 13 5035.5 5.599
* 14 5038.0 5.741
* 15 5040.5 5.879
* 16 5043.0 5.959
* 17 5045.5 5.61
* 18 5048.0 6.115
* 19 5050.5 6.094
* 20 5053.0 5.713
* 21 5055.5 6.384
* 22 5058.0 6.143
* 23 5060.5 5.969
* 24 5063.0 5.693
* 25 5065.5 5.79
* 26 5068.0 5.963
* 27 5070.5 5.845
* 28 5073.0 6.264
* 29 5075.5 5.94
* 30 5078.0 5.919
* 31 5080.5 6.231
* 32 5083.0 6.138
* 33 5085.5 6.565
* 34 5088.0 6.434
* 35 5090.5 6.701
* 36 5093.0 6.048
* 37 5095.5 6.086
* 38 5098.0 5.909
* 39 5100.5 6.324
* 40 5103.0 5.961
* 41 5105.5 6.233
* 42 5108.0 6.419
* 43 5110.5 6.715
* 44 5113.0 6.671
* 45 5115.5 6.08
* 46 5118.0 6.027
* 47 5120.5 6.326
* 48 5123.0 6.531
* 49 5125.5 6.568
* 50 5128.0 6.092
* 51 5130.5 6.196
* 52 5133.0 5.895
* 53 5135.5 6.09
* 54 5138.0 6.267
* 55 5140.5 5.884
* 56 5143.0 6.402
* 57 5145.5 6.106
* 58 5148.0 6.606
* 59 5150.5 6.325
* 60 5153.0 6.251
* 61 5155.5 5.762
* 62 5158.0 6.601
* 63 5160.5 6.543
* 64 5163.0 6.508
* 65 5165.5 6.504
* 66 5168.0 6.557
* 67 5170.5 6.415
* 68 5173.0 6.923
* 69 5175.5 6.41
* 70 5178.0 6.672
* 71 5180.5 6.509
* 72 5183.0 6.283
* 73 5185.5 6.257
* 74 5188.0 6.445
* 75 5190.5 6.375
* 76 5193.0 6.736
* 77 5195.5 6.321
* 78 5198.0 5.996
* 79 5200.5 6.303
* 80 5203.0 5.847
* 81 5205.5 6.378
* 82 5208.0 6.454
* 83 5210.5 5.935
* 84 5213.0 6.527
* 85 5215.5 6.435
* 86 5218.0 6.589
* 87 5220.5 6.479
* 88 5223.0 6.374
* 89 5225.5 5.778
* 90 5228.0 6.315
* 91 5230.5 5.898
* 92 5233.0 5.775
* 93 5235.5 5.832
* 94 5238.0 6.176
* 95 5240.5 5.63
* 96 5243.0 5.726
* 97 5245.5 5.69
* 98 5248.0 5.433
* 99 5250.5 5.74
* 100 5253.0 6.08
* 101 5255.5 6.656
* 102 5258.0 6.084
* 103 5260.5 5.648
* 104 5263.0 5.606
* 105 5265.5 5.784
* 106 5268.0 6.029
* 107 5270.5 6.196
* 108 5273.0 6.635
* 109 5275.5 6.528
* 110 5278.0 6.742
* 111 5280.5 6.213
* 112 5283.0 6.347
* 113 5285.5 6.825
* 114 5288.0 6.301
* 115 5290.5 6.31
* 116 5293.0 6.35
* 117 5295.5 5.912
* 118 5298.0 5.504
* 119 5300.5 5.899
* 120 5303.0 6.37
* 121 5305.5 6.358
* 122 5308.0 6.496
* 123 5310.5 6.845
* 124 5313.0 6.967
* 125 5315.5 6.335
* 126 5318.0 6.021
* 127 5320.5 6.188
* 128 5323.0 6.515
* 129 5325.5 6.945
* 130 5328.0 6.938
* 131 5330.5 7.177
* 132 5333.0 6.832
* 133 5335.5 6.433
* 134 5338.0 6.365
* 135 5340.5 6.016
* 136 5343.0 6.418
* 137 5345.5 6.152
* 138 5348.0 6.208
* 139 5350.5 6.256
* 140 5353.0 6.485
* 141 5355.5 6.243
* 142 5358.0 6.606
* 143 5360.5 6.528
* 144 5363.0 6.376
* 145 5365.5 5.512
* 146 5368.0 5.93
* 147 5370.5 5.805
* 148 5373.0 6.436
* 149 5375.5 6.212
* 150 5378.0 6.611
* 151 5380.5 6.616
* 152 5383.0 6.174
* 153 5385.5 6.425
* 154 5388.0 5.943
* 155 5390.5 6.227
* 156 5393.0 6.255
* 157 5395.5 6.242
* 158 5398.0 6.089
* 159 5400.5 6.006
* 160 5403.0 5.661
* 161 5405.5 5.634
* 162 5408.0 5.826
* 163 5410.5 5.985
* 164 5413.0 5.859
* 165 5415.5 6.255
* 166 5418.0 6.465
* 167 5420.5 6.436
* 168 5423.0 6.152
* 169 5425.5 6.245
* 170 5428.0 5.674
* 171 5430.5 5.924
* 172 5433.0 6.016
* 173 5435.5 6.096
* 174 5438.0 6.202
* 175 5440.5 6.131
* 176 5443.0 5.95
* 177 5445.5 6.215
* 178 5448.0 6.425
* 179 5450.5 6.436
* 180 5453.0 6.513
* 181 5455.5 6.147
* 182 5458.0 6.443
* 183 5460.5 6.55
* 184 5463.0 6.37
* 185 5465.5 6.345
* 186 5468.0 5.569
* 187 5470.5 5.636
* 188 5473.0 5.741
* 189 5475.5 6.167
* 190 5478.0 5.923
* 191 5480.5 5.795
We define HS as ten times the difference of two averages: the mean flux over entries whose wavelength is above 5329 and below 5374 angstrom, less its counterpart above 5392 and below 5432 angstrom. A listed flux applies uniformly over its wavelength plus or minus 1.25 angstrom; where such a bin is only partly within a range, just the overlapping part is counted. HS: 2.8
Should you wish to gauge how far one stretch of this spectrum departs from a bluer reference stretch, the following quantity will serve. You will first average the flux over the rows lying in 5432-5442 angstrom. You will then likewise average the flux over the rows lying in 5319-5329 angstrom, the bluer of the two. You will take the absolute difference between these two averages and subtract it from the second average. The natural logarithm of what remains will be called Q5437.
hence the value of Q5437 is 1.81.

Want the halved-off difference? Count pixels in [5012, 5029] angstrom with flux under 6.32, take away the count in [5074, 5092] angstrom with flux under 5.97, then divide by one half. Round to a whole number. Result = 10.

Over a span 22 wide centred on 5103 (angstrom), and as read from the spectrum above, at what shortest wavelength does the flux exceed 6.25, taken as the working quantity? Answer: 5100.5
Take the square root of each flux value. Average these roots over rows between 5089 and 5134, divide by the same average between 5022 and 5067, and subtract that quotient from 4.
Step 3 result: 2.96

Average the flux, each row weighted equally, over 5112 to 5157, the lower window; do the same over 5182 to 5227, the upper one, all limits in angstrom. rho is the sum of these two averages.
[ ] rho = 12.5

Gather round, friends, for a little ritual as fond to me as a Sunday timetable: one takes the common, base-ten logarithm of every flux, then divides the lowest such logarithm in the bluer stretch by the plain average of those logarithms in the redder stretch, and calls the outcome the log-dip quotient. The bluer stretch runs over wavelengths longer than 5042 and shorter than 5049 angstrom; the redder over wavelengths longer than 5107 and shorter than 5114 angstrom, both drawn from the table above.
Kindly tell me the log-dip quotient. 0.91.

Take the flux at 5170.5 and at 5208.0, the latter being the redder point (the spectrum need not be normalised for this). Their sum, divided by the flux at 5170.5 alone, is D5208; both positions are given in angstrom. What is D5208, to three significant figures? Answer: 2.01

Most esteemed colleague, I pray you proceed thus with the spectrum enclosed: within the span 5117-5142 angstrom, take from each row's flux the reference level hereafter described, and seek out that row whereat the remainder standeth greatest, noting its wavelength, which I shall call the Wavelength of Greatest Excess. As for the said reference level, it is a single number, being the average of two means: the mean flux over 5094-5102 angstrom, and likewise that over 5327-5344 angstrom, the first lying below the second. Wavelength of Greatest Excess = 5125.5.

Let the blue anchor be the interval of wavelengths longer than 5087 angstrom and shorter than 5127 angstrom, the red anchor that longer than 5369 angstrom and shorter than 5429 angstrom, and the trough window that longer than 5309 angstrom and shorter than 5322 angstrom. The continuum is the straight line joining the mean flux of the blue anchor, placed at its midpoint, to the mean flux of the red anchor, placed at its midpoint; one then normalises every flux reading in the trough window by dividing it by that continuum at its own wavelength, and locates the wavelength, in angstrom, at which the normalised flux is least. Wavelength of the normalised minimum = 5318.0 angstrom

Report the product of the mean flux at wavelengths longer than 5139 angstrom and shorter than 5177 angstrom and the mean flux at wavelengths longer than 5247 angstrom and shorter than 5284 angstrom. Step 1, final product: 39.1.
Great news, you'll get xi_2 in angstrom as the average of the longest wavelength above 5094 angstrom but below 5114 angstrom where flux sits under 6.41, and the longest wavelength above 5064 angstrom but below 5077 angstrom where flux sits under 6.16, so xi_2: 5090.5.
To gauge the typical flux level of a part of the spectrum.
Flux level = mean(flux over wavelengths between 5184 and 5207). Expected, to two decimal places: 6.30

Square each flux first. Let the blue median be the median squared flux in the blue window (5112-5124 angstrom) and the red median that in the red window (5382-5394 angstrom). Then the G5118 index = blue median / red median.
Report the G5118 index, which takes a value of 1.03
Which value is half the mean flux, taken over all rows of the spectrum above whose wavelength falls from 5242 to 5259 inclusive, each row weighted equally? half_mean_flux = 2.96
